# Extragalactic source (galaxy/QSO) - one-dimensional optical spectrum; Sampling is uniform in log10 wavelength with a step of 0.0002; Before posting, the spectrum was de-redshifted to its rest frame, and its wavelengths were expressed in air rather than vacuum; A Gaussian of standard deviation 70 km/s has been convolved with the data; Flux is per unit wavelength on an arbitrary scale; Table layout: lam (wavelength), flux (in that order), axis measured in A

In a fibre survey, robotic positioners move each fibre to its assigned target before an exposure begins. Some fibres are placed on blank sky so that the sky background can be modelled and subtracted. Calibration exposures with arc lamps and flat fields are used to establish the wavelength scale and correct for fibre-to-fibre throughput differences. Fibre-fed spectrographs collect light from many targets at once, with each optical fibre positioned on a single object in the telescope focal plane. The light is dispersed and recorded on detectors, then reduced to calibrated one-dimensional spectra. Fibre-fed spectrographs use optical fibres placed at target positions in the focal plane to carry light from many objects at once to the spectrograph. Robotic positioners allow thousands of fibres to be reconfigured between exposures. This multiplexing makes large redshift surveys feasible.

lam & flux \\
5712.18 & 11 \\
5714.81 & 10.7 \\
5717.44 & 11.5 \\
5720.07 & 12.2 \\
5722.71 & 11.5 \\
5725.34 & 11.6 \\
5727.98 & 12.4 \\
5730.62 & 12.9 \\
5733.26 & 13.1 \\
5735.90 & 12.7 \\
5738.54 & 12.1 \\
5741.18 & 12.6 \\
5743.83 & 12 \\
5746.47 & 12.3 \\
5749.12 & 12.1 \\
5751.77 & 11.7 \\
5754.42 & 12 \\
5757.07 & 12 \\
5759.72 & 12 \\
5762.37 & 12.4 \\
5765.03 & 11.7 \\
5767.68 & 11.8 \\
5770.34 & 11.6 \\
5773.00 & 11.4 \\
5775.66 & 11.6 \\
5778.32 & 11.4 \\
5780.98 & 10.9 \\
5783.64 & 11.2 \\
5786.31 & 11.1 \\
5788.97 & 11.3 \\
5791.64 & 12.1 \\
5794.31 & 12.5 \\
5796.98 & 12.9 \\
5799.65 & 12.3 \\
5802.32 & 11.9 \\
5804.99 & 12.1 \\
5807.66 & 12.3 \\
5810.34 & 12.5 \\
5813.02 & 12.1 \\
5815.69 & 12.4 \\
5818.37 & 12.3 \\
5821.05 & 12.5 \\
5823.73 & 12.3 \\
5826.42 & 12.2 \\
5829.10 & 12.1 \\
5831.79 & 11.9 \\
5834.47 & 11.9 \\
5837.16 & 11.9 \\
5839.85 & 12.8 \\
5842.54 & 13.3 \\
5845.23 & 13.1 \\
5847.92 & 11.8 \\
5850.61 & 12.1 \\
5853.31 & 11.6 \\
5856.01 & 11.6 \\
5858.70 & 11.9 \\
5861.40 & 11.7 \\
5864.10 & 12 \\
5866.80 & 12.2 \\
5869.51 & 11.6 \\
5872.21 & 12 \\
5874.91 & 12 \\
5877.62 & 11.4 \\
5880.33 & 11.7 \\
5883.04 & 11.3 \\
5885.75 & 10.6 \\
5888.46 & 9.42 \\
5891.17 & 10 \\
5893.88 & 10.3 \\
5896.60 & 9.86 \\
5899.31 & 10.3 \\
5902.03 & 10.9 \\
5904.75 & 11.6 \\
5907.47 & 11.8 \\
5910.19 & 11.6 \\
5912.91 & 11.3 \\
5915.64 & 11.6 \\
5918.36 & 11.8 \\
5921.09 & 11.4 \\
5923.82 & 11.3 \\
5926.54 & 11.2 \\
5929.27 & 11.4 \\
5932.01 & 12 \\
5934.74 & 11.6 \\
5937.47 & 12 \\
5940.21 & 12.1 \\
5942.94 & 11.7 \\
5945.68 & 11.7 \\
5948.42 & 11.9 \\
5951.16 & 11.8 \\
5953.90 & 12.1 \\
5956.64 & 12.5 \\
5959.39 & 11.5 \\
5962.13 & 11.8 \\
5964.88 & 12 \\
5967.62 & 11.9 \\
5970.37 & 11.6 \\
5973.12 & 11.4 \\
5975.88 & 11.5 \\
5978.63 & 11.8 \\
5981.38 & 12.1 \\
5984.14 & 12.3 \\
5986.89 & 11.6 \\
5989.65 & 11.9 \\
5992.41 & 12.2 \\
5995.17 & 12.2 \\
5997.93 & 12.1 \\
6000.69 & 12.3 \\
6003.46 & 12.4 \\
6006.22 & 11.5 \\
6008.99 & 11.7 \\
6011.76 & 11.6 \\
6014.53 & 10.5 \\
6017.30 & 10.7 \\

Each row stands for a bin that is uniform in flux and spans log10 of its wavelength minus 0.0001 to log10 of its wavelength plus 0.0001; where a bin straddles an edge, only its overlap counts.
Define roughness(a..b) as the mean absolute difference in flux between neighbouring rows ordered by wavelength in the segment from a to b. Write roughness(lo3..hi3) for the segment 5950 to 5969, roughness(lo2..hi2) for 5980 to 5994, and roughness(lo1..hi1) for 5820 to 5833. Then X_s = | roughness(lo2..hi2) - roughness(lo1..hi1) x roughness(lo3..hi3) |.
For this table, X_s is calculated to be 0.32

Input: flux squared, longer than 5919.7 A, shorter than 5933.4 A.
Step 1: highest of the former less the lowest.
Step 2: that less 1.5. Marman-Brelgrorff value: 17.1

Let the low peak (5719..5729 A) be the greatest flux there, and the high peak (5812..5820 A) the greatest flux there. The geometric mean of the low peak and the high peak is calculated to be 12.4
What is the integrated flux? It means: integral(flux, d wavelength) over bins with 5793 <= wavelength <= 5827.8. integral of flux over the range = 429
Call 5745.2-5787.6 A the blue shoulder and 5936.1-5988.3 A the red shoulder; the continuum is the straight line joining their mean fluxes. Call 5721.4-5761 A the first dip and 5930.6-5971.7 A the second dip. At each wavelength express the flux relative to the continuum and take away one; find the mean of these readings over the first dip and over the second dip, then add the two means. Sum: 0.05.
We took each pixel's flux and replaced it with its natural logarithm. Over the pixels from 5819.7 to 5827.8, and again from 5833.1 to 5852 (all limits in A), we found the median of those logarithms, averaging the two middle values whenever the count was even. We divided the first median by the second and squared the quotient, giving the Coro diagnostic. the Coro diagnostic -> 1.01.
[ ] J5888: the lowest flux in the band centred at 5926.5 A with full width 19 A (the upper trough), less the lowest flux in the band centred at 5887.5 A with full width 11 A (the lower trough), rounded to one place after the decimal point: 1.8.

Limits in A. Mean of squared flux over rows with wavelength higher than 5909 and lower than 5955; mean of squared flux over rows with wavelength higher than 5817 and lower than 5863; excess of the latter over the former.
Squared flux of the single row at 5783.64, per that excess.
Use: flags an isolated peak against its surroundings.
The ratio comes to 10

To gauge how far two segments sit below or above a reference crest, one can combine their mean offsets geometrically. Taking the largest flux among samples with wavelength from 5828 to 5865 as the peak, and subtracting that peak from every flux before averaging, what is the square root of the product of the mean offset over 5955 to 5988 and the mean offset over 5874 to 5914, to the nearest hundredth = 1.86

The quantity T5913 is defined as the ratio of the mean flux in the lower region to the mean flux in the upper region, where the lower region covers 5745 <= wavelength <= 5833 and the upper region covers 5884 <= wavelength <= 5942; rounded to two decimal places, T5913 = 1.07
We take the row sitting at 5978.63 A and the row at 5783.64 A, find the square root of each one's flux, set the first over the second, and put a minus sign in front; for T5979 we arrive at -1.026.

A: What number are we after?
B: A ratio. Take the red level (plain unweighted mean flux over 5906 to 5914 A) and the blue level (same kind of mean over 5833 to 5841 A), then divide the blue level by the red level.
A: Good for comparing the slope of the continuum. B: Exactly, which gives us 1.05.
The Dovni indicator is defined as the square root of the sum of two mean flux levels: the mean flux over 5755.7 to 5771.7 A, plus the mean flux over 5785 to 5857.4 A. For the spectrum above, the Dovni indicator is 4.91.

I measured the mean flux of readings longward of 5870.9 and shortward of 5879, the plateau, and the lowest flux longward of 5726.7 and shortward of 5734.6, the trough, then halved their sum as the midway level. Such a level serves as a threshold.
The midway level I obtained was 12.1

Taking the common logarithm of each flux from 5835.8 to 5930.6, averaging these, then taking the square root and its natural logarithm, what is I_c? 0.029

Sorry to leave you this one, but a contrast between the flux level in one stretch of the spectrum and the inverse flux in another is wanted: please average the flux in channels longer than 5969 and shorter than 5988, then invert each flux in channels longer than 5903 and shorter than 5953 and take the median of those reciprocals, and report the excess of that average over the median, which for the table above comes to 11.67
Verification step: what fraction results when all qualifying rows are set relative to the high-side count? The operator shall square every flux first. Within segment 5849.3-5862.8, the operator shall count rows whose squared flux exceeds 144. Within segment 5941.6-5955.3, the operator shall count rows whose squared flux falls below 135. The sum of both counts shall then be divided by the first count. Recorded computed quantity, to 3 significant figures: 1.00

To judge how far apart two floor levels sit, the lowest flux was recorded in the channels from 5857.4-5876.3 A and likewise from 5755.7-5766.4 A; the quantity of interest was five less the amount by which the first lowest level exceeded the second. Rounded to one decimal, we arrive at 5.1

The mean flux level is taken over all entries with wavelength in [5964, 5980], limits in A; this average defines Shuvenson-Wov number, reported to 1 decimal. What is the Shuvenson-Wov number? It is 11.7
